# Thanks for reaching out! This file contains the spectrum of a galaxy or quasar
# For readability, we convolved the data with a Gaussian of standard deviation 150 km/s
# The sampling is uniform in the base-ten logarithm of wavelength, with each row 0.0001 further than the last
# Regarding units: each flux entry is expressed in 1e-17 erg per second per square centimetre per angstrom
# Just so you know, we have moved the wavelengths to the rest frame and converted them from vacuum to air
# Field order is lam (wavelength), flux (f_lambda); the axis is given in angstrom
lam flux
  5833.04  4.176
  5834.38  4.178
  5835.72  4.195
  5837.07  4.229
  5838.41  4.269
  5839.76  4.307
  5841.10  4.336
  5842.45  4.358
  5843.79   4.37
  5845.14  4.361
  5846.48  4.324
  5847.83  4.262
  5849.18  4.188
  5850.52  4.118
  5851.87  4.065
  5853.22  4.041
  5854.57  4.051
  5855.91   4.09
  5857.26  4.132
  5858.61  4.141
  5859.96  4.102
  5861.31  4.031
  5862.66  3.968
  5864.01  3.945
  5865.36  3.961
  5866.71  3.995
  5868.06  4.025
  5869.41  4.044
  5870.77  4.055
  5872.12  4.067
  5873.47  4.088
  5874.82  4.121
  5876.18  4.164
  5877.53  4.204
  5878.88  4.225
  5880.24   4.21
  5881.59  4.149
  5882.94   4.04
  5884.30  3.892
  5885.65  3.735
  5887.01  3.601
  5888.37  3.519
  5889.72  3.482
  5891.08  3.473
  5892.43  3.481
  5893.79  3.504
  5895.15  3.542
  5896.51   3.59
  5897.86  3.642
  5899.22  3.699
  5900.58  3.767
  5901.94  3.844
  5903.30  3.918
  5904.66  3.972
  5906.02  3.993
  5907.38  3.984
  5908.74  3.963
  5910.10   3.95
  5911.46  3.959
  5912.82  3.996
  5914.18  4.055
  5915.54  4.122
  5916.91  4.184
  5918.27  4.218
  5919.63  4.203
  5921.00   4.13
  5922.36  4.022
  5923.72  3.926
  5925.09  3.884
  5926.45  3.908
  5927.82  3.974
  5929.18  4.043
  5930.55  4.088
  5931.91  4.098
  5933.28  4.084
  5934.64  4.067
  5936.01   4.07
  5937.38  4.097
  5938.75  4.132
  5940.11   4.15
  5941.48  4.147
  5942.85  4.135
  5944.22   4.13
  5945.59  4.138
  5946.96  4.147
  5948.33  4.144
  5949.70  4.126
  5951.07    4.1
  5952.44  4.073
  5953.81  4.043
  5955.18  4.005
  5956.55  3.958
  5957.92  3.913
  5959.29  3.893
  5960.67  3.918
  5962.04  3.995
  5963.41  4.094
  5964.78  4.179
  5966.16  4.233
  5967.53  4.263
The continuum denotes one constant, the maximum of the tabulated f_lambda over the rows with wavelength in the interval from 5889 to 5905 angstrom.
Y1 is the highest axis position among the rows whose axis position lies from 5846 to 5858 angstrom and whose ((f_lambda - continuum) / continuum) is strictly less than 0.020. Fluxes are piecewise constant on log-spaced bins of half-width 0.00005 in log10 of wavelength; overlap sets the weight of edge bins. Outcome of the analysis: 5854.57 angstrom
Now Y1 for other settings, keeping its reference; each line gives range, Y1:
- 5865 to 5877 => 5869.41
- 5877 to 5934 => 5929.18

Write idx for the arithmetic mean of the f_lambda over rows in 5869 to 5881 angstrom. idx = 4.13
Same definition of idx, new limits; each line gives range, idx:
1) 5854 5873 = 4.04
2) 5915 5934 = 4.06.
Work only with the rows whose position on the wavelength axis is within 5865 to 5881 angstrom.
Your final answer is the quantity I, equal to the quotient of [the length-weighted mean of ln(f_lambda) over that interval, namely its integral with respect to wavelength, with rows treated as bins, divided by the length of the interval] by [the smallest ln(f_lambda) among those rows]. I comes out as 1.02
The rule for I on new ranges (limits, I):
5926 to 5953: 1.03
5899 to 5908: 1.04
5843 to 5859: 1.02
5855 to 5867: 1.02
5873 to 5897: 1.08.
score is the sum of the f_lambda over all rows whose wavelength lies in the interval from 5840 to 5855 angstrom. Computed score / 46.5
